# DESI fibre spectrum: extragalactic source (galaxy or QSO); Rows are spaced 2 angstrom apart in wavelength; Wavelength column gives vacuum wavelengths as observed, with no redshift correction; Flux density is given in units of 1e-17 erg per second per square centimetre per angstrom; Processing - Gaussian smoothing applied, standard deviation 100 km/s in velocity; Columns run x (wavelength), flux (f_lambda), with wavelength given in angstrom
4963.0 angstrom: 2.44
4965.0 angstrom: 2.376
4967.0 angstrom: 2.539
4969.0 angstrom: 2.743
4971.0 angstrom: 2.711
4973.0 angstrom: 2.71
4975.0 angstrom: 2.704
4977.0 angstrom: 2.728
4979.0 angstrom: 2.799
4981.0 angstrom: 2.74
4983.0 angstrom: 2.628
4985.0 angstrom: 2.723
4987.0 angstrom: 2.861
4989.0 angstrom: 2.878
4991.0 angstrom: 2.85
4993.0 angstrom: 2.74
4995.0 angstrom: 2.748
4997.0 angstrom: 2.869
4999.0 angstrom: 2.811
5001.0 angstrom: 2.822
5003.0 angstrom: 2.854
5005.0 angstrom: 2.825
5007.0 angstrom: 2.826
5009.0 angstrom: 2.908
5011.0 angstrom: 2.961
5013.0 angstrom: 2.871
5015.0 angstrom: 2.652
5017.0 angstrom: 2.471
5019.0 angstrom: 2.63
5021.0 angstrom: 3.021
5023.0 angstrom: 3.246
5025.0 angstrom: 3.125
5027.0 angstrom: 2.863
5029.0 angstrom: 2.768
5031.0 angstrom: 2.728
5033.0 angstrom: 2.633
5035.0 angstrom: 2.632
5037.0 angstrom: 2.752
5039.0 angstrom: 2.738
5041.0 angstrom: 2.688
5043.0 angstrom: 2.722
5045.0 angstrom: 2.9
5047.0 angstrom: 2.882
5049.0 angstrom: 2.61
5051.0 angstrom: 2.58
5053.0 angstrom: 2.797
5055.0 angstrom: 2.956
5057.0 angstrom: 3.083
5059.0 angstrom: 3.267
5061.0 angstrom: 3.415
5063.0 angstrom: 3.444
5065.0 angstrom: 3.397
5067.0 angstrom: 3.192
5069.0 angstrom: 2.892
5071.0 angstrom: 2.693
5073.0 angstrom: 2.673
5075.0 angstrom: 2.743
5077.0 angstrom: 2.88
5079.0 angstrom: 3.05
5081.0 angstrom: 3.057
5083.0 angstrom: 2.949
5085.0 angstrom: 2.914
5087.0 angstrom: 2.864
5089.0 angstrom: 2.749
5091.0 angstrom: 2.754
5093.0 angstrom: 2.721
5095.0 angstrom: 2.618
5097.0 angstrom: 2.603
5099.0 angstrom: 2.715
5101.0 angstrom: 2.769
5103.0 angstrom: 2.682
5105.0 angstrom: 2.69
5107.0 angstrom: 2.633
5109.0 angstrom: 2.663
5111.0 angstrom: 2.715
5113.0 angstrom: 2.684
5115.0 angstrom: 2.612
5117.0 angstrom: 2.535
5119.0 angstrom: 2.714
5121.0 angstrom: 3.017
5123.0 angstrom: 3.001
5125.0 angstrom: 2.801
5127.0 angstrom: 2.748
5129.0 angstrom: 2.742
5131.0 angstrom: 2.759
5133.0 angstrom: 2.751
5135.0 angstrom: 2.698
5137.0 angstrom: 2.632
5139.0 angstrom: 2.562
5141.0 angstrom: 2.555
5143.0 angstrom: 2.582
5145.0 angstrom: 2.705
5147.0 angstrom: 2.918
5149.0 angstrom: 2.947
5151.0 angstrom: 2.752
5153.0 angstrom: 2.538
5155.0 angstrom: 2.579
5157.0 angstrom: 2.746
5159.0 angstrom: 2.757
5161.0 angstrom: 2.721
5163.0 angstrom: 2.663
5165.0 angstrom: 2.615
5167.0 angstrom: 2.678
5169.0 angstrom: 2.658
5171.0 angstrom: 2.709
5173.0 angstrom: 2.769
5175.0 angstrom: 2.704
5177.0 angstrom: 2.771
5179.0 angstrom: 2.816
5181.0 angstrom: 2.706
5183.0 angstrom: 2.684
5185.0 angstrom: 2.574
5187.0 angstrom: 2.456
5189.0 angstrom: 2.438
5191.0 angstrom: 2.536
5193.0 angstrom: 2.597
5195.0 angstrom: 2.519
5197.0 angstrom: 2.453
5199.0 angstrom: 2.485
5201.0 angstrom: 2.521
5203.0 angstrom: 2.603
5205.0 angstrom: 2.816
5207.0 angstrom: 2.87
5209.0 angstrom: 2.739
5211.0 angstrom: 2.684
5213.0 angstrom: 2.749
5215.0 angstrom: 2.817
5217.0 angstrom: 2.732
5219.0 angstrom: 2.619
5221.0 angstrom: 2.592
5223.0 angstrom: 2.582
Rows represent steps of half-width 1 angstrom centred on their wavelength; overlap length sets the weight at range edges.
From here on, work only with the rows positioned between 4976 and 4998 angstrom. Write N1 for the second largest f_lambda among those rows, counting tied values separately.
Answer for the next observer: 2.869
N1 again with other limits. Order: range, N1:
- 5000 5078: 3.415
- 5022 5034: 3.125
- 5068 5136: 3.05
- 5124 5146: 2.759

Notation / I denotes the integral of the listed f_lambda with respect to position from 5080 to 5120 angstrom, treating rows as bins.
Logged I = 109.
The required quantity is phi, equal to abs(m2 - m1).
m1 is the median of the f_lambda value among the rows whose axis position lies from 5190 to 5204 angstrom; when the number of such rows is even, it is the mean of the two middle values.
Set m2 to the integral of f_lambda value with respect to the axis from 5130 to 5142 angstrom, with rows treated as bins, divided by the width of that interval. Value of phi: 0.14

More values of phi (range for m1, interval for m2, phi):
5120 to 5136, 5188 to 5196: 0.23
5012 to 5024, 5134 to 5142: 0.15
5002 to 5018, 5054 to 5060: 0.26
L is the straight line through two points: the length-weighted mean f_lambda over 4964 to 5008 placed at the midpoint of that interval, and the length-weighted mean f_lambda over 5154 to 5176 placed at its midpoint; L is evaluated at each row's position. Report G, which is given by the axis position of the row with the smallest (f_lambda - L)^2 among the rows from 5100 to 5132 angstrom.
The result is 5111.0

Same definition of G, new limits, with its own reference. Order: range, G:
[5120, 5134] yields 5129.0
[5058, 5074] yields 5071.0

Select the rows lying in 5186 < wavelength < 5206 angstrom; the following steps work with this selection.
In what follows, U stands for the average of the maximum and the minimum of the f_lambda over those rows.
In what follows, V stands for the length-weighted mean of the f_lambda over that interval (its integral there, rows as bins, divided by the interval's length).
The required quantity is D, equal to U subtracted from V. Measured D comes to -0.08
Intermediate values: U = 2.63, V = 2.54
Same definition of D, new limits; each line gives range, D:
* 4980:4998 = 0.03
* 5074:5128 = -0.02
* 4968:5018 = 0.06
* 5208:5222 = 0.00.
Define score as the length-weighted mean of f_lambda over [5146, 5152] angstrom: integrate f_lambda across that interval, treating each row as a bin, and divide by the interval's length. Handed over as 2.87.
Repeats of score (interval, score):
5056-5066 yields 3.32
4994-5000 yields 2.81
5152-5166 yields 2.66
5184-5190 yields 2.49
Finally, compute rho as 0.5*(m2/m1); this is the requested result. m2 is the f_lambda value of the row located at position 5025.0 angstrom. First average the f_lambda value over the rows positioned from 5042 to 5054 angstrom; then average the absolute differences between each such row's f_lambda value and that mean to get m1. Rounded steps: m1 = 0.11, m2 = 3.125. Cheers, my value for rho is 14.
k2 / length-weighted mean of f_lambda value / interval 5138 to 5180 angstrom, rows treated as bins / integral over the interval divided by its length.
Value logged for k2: 2.70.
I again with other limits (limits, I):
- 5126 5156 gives 81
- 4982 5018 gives 101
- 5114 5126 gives 33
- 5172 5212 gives 105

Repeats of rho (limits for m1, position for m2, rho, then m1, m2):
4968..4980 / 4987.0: 56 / 0.03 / 2.861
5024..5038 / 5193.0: 11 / 0.12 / 2.597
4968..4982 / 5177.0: 60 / 0.02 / 2.771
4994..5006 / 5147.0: 52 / 0.03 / 2.918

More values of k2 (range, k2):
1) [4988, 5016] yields 2.83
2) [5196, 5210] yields 2.64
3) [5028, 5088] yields 2.90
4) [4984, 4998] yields 2.81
